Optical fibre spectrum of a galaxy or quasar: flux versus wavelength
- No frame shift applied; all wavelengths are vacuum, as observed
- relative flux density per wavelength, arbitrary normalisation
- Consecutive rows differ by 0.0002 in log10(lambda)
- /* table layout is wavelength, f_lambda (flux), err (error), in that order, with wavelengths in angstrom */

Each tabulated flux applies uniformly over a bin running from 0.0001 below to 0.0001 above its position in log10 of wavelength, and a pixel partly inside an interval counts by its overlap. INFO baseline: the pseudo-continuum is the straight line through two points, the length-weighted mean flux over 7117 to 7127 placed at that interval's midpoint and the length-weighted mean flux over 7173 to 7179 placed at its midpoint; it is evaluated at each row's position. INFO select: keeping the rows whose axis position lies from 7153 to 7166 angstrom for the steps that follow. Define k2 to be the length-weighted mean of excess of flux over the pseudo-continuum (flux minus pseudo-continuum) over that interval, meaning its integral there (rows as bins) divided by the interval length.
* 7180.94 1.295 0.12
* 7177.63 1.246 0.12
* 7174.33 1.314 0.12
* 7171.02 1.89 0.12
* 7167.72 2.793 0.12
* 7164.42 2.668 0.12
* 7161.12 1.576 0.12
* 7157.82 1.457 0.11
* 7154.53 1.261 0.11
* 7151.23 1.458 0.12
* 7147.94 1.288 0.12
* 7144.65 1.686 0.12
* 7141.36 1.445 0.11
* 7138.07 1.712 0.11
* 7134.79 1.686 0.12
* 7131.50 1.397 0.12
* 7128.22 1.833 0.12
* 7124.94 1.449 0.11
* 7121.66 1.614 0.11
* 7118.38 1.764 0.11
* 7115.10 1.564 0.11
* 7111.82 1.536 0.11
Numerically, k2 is 0.36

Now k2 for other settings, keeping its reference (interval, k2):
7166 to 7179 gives 0.53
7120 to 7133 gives -0.01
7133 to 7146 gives 0.12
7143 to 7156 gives -0.02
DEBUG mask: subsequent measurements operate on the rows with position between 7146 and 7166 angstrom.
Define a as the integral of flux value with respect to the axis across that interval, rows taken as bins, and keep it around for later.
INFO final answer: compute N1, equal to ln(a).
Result 3.48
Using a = 32.3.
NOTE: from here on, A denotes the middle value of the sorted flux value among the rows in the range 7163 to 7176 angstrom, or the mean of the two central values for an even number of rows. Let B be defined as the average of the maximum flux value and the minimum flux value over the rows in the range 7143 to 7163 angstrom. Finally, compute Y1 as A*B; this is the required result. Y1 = 3.36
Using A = 2.28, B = 1.47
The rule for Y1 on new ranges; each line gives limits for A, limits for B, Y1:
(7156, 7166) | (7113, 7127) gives 2.53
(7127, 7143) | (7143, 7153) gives 2.51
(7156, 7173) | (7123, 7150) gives 2.95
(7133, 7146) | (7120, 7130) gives 2.77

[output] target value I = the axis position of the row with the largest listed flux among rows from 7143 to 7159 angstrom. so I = 7144.65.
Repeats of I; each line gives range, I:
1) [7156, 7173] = 7167.72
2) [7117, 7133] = 7128.22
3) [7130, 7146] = 7138.07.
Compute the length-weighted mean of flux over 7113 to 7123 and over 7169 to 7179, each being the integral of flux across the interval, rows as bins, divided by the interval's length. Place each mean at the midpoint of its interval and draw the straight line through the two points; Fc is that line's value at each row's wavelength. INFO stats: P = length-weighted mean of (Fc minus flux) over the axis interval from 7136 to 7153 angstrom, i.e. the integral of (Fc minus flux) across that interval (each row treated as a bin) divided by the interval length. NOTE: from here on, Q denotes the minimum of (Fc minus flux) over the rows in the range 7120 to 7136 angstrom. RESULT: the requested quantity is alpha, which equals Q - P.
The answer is -0.28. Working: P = 0.07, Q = -0.21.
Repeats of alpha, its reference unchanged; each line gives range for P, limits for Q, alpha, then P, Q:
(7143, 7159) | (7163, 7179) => -1.39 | 0.15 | -1.24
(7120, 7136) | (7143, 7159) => -0.12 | 0.03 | -0.09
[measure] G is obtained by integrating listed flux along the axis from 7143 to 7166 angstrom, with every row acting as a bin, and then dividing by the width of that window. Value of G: 1.62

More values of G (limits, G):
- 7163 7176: 2.16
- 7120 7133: 1.58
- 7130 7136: 1.53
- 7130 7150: 1.54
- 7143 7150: 1.49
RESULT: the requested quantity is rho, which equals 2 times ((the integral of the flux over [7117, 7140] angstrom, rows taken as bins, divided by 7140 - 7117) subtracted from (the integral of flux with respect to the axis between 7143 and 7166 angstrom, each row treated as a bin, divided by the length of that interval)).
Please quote 0.0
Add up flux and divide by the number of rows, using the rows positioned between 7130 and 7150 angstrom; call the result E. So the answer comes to 1.54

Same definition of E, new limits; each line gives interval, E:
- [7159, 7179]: 1.91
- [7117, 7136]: 1.62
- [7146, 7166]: 1.62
